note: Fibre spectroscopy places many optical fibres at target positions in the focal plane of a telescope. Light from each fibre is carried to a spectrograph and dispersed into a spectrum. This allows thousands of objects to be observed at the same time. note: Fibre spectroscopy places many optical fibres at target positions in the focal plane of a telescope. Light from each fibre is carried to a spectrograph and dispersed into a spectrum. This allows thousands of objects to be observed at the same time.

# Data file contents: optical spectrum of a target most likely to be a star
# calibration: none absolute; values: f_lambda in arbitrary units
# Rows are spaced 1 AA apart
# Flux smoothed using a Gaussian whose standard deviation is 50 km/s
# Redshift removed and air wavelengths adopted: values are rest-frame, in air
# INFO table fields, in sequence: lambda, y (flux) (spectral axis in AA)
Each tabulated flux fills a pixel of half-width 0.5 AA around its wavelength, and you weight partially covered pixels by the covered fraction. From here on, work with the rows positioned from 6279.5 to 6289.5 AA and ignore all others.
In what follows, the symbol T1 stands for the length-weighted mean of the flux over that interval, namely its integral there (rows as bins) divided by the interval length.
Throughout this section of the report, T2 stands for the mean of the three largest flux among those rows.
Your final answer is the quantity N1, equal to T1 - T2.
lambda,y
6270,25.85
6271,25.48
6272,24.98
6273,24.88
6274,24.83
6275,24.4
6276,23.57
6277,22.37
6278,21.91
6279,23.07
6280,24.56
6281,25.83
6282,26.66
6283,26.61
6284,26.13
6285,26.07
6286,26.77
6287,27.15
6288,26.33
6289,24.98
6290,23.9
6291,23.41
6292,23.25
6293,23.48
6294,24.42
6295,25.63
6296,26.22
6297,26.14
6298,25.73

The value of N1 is -0.8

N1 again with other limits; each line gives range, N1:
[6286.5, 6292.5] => -1.3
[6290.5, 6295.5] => -0.5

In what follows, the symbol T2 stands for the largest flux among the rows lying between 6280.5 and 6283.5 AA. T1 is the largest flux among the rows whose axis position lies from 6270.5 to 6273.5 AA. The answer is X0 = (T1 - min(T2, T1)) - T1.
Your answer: -25.5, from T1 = 25.48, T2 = 26.66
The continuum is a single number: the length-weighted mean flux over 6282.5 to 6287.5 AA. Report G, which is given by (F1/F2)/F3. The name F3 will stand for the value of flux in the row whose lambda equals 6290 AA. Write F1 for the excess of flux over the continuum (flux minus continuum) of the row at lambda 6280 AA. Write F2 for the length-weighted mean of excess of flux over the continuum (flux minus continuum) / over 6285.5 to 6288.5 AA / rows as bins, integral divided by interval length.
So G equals -0.41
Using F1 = -2.0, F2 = 0.2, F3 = 23.9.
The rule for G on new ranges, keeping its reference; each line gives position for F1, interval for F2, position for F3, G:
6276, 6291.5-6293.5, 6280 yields 0.04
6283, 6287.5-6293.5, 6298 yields 0.00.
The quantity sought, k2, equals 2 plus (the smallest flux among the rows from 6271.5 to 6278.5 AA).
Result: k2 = 23.9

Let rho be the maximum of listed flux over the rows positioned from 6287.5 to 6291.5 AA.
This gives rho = 26.33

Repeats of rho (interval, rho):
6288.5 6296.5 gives 26.22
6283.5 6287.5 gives 27.15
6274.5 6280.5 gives 24.56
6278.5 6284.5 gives 26.66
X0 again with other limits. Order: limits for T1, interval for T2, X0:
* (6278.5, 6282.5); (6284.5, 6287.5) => -26.7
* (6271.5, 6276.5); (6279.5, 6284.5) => -25.0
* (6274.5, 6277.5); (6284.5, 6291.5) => -24.4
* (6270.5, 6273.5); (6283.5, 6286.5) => -25.5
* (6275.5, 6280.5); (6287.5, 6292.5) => -24.6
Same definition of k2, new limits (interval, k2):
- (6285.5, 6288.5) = 28.3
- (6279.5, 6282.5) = 26.6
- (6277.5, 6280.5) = 23.9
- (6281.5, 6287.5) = 28.1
